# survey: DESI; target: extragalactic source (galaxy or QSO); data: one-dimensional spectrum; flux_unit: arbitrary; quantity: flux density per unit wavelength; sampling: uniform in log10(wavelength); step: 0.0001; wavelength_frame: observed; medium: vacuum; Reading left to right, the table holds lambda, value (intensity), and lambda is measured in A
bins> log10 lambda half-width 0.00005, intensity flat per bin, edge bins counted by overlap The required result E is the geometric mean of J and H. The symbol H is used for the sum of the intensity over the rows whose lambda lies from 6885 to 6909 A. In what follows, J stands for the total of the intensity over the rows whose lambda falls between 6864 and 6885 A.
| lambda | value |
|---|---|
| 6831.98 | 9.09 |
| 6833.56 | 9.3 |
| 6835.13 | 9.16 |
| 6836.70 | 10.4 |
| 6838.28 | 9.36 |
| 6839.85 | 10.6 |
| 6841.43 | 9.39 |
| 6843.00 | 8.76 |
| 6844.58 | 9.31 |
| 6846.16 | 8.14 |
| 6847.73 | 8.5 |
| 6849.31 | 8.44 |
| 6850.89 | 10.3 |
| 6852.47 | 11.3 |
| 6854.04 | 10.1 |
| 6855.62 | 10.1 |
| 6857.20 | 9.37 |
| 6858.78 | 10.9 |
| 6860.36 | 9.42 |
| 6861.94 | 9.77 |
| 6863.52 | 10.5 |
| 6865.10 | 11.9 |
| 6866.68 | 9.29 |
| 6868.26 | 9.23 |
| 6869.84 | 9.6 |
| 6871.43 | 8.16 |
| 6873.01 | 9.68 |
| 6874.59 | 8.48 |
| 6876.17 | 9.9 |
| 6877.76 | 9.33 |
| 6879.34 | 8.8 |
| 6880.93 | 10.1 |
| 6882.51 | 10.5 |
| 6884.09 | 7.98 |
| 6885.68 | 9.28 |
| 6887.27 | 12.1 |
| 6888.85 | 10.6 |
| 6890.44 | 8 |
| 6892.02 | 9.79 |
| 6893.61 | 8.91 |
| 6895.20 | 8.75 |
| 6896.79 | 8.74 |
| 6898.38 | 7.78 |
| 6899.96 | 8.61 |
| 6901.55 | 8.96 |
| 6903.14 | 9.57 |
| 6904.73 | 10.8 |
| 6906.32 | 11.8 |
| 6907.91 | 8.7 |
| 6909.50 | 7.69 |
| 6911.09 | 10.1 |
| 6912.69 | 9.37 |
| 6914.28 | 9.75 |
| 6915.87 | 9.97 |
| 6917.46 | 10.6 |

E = 132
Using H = 142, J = 123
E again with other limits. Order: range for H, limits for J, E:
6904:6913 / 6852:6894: 124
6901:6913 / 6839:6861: 102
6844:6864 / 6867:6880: 96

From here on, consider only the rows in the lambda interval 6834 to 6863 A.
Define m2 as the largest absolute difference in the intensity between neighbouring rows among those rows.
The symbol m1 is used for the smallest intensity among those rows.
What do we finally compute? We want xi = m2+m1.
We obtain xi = 10.0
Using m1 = 8.14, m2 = 1.86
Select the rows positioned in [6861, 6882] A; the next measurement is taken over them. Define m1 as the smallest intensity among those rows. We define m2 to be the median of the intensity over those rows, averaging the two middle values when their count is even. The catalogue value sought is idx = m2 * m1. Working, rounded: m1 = 8.16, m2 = 9.6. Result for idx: 78.3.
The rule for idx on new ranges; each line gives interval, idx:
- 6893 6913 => 68.5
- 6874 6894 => 74.5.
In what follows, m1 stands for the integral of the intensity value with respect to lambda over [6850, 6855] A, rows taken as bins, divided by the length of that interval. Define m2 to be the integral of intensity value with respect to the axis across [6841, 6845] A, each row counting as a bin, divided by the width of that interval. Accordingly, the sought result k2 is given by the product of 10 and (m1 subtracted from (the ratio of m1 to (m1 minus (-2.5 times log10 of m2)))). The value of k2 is -97.0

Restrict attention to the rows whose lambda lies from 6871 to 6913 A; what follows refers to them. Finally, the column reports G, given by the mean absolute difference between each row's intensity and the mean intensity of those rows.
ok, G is 0.90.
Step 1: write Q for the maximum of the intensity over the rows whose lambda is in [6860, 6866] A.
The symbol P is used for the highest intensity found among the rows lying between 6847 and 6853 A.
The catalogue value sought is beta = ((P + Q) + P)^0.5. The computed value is 5.9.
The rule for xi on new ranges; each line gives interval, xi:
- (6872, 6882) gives 9.9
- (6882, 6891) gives 10.8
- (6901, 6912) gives 10.8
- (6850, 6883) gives 10.8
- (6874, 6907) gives 10.6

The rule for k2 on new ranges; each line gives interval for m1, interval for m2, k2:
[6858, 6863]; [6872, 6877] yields -92.5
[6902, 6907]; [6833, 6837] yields -97.6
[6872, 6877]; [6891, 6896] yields -85.1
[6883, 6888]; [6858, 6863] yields -90.0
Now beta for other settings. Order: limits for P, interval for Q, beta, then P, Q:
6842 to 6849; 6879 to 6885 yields 5.4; 9.31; 10.5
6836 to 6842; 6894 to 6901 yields 5.5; 10.6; 8.75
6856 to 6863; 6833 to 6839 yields 5.7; 10.9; 10.4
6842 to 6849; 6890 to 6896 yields 5.3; 9.31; 9.79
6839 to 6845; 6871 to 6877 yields 5.6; 10.6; 9.9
